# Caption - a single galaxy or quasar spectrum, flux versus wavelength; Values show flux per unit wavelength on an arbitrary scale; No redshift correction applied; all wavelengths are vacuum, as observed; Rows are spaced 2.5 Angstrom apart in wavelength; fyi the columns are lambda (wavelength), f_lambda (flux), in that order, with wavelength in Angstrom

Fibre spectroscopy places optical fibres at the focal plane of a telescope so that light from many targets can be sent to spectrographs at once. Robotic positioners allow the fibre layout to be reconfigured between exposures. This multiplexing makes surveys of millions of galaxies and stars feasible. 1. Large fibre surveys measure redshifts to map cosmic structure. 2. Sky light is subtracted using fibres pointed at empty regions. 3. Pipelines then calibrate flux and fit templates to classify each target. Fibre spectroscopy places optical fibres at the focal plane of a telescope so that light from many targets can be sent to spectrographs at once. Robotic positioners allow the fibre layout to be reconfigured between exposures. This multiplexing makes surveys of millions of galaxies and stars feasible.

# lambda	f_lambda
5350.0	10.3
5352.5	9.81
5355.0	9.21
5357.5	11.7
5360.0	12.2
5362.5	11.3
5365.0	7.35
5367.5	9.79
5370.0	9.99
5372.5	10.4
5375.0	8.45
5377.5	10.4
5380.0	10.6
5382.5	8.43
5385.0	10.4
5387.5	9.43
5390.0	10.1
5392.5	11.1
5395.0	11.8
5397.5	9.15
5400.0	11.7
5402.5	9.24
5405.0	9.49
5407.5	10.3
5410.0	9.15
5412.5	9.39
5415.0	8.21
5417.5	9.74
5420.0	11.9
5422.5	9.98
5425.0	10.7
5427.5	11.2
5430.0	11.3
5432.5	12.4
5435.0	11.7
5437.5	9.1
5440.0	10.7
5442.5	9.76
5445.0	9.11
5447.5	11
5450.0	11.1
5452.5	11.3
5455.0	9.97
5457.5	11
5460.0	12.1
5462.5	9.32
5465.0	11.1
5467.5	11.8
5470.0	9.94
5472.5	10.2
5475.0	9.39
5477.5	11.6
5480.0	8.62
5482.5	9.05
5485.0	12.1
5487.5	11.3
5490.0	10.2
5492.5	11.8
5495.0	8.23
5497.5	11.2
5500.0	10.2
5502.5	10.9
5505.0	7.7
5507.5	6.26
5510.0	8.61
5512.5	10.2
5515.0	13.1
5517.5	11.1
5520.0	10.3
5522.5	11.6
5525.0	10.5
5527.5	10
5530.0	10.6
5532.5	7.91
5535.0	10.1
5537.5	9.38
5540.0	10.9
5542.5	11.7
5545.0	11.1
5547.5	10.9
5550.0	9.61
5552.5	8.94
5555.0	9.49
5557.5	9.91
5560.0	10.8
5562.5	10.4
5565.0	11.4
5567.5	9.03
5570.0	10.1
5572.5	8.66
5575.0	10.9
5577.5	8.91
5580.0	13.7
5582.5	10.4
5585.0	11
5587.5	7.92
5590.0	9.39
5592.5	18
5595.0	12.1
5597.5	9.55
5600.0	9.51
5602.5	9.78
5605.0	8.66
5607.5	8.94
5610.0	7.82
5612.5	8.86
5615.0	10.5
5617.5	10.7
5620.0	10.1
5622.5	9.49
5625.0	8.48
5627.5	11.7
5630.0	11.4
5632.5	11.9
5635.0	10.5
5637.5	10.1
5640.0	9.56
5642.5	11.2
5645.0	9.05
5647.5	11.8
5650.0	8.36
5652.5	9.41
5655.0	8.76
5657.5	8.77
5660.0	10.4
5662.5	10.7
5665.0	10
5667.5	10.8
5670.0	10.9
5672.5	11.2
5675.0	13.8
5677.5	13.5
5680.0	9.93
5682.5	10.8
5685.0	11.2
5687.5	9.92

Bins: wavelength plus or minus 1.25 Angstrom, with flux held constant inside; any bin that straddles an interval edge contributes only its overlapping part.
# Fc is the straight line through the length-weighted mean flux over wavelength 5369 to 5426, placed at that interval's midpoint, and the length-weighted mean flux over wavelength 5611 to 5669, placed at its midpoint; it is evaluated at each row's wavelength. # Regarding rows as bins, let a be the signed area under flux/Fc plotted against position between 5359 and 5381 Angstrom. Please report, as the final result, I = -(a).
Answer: -22.1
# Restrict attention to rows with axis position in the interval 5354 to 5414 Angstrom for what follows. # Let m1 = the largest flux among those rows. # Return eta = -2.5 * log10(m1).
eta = -2.72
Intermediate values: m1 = 12.2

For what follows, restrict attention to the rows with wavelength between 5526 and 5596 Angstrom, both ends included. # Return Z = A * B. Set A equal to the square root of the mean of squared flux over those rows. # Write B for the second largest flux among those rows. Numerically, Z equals 146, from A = 10.6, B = 13.7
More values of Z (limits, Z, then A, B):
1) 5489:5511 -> 108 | 9.6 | 11.2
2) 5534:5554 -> 115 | 10.4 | 11.1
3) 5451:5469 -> 130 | 11.0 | 11.8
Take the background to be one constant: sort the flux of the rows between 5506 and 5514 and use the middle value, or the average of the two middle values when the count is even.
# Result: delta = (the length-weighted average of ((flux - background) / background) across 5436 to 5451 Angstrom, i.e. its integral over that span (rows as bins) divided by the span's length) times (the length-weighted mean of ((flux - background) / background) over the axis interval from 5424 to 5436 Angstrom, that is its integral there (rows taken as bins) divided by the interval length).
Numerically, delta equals 0.059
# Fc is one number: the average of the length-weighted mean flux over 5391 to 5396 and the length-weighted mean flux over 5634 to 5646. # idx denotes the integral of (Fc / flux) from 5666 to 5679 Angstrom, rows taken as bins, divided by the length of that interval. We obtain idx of 0.91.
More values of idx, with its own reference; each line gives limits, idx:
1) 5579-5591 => 1.06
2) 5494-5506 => 1.13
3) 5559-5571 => 1.04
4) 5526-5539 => 1.12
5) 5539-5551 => 0.99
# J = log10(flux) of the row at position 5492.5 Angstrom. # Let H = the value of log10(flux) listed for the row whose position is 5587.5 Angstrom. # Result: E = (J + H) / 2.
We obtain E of 0.99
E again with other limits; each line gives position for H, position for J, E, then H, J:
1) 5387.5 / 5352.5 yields 0.98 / 0.975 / 0.99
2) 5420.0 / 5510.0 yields 1.01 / 1.076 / 0.94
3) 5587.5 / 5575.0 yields 0.97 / 0.899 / 1.04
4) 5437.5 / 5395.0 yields 1.02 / 0.959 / 1.07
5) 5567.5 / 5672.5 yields 1.00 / 0.956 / 1.05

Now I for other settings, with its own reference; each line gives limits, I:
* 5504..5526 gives -21.8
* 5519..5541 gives -22.2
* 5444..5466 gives -23.4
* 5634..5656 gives -21.5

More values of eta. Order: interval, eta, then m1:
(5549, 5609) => -3.14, 18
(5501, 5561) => -2.79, 13.1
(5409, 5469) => -2.73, 12.4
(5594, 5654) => -2.71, 12.1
